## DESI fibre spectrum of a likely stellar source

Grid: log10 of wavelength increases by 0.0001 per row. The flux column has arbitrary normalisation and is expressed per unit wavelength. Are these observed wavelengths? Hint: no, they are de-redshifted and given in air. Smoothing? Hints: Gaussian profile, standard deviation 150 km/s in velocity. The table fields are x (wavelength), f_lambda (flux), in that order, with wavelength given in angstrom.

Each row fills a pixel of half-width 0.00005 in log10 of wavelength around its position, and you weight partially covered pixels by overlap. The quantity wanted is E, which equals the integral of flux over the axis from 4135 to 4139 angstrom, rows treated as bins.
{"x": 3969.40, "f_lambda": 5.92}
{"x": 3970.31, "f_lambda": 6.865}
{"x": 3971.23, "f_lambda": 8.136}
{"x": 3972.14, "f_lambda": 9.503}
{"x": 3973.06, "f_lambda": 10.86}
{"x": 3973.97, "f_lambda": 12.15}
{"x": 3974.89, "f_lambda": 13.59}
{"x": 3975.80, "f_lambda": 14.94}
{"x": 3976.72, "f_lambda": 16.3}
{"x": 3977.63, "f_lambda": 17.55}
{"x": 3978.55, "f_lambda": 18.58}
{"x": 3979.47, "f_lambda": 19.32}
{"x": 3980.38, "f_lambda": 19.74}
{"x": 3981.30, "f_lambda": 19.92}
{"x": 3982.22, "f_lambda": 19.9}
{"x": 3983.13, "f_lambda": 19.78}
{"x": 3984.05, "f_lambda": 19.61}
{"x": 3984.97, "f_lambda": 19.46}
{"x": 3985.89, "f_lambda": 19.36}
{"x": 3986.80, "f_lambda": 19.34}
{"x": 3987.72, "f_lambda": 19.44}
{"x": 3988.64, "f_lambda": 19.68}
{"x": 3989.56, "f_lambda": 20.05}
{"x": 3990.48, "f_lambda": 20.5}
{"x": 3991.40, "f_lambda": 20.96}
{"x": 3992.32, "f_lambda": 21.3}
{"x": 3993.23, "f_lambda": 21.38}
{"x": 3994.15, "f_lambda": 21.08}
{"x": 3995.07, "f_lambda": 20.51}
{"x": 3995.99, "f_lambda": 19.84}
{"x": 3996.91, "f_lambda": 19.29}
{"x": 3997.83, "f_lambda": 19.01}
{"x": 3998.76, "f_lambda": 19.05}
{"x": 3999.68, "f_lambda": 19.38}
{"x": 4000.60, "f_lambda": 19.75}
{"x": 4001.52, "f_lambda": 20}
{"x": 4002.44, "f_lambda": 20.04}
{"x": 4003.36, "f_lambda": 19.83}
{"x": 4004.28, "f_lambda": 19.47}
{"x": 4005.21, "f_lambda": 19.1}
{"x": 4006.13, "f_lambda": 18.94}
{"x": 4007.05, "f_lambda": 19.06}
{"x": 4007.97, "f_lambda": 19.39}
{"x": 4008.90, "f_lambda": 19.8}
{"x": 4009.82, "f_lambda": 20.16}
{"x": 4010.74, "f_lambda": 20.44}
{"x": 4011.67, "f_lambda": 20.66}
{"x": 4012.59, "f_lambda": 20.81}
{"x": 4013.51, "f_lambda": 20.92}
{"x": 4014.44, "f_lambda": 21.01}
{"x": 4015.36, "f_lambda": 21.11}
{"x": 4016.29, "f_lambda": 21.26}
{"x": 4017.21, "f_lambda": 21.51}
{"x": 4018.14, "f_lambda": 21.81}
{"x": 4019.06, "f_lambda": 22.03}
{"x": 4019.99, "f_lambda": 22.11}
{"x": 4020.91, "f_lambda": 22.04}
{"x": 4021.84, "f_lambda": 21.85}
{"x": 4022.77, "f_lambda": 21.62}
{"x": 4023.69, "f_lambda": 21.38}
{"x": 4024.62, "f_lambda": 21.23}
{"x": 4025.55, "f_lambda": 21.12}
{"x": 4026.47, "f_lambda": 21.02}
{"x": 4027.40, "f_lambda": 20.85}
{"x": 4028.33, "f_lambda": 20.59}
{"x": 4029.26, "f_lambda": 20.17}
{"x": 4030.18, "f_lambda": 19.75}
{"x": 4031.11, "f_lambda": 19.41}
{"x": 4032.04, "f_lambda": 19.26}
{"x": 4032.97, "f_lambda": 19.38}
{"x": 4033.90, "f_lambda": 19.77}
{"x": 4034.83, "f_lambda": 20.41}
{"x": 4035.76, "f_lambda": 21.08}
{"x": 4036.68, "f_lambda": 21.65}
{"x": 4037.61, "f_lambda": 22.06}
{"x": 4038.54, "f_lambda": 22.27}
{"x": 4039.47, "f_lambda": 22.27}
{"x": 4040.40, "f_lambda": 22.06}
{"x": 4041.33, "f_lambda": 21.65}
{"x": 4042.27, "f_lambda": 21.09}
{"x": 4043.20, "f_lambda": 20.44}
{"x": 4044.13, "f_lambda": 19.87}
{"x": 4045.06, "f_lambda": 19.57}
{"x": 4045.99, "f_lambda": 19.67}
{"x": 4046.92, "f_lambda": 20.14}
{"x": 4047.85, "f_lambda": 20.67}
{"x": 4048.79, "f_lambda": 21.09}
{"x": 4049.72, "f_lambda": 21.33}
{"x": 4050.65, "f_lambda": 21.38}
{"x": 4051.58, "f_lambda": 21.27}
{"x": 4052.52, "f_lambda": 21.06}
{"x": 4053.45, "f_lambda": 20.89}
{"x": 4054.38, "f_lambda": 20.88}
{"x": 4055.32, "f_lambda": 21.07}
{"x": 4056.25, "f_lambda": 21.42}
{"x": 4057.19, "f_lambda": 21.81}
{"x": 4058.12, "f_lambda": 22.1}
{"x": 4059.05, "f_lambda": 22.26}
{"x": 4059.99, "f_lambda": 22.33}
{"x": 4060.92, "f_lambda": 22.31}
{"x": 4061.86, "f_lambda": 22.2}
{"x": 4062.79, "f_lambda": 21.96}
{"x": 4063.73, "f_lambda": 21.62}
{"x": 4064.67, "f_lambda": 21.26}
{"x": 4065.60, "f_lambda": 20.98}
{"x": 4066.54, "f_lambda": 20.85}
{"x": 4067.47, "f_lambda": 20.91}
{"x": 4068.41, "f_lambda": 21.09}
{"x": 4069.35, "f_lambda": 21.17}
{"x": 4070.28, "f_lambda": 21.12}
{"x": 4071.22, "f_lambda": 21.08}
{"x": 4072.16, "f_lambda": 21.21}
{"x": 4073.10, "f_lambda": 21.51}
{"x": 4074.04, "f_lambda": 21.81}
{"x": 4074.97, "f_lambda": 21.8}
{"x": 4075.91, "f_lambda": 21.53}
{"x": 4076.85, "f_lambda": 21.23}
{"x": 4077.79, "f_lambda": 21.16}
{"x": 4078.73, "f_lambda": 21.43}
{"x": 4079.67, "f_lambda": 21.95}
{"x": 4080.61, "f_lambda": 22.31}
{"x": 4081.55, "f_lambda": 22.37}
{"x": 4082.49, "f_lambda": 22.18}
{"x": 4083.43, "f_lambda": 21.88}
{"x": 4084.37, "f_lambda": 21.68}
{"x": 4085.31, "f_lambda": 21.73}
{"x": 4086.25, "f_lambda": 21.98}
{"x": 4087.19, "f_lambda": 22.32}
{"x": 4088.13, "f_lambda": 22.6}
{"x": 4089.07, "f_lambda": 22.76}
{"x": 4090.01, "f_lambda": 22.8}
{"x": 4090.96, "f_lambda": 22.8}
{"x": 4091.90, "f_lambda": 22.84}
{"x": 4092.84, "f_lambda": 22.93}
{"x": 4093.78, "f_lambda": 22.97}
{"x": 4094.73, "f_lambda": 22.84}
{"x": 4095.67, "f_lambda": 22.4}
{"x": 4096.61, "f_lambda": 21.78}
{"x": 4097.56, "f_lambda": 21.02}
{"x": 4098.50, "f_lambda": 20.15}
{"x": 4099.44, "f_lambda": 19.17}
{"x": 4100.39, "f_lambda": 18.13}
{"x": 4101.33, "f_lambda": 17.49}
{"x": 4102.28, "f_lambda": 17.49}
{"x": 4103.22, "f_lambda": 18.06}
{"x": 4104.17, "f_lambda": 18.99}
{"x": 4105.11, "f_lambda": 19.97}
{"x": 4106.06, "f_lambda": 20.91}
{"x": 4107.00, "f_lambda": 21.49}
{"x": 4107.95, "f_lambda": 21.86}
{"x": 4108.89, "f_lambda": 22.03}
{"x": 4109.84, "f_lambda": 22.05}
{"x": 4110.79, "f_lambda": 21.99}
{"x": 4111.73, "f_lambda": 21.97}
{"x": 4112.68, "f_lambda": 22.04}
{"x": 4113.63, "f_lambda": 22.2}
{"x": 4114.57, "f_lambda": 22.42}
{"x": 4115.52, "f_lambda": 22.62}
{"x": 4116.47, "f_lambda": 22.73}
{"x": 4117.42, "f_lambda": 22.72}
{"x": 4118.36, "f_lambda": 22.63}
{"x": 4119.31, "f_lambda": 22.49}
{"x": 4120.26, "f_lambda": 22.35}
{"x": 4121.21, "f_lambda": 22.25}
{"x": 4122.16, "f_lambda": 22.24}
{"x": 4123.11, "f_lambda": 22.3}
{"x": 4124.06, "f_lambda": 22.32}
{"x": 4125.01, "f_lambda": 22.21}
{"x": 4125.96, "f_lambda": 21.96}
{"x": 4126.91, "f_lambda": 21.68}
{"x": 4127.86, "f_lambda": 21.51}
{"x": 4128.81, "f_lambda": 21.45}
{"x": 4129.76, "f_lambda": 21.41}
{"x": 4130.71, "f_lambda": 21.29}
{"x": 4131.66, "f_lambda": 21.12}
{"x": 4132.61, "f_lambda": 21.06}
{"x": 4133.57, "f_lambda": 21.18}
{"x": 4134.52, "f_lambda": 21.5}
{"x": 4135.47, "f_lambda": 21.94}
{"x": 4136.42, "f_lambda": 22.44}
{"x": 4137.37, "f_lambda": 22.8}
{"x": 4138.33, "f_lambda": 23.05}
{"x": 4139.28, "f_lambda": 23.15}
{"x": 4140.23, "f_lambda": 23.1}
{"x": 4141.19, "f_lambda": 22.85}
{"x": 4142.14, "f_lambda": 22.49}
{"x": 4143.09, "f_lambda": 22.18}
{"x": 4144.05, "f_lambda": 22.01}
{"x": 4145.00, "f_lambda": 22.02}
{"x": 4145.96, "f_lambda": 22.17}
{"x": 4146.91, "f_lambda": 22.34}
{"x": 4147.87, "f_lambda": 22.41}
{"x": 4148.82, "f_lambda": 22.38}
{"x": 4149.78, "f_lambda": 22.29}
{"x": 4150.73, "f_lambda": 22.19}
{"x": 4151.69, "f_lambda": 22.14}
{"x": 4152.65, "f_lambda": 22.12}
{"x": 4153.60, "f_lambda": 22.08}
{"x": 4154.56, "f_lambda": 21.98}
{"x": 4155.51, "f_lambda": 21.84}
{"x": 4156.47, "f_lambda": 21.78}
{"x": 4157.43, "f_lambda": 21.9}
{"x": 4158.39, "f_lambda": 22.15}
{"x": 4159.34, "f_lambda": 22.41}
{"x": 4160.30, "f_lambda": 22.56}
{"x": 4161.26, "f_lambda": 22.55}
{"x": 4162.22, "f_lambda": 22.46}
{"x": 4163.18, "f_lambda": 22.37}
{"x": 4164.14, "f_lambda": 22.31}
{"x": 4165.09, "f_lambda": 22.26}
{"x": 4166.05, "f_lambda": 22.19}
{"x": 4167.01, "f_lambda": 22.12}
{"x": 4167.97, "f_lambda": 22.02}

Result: 90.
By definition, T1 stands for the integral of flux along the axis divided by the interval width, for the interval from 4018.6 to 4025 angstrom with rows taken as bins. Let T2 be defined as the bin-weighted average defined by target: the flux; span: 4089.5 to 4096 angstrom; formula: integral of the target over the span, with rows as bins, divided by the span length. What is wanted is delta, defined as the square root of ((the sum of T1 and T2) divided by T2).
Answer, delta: 1.40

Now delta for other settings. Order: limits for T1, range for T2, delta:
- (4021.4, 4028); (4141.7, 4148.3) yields 1.40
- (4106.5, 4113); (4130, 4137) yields 1.42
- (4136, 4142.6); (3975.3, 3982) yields 1.50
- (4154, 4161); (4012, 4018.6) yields 1.43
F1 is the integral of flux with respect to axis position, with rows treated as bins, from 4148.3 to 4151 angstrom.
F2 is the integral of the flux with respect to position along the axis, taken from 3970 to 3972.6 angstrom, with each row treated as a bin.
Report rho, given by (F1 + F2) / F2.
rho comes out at 3.82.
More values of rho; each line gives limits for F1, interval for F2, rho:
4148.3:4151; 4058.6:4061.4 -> 1.97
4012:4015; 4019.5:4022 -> 2.14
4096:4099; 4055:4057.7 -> 2.09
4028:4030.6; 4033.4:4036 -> 1.99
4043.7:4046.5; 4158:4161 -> 1.82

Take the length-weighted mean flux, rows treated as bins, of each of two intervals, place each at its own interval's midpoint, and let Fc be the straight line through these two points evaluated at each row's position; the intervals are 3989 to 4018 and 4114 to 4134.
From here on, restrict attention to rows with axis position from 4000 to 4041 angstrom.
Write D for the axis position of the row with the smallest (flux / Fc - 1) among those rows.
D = 4032.04 angstrom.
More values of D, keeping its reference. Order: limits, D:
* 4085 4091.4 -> 4085.31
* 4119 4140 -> 4132.61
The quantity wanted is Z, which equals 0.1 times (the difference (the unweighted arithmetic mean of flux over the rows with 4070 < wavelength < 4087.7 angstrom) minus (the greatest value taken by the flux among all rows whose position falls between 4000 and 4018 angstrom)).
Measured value 0.02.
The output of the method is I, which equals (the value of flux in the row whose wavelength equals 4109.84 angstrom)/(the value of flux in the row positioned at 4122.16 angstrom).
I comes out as 0.99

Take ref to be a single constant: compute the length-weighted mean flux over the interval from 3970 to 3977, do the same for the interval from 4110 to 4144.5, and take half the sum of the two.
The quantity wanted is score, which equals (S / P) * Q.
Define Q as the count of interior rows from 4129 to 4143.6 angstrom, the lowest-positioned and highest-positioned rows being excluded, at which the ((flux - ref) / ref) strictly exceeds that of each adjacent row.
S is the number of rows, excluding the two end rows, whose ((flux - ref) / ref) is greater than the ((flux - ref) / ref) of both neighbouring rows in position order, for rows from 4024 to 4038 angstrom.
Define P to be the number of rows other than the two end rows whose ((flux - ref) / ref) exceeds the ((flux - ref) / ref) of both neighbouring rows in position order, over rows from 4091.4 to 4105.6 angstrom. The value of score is 0.0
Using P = 1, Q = 1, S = 0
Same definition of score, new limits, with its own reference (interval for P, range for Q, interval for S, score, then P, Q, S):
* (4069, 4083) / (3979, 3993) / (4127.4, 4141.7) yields 0.5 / 2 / 1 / 1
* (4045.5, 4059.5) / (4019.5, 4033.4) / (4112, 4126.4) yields 0.0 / 1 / 0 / 2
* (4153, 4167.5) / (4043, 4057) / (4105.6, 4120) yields 2.0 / 1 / 1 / 2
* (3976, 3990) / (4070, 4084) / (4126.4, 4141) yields 2.0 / 1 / 2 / 1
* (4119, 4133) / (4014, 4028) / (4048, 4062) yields 2.0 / 1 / 1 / 2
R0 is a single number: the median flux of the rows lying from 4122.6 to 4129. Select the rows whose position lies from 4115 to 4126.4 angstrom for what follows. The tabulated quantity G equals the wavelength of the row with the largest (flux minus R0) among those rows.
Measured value 4116.47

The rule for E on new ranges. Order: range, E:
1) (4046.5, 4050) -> 73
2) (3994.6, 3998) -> 67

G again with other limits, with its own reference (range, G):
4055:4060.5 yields 4059.99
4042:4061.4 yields 4059.99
